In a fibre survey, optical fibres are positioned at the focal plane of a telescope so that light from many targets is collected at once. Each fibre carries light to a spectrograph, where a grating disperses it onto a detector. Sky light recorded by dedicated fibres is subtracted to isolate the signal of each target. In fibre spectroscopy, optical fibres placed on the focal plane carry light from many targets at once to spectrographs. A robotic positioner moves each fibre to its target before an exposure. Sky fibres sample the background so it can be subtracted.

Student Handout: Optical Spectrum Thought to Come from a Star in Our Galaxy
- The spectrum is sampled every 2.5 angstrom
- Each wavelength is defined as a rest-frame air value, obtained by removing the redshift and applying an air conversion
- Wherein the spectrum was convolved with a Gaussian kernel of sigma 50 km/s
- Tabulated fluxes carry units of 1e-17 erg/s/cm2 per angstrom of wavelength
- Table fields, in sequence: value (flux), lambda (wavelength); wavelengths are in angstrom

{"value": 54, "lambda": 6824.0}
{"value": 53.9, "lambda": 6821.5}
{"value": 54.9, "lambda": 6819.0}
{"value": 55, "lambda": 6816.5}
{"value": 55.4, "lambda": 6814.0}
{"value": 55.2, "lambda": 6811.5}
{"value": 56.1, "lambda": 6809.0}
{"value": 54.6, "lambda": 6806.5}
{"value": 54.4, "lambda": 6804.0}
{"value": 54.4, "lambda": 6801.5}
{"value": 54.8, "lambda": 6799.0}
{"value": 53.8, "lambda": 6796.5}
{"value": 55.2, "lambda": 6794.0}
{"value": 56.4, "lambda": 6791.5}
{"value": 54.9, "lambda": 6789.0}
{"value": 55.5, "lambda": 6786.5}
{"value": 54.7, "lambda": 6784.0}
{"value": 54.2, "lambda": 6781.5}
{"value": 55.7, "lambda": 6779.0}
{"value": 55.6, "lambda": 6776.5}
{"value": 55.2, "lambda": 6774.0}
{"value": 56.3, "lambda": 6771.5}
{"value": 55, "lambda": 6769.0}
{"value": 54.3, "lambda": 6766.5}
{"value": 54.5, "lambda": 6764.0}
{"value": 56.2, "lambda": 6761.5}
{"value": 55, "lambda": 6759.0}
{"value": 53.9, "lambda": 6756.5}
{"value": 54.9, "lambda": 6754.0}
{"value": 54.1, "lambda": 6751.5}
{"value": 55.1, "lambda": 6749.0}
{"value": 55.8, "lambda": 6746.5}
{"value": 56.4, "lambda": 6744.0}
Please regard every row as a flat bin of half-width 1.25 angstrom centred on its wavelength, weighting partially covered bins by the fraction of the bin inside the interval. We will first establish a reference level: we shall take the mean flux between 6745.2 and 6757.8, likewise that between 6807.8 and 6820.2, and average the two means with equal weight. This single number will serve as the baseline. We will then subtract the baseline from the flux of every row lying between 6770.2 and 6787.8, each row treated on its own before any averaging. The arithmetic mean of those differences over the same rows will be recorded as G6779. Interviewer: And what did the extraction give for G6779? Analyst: 0.3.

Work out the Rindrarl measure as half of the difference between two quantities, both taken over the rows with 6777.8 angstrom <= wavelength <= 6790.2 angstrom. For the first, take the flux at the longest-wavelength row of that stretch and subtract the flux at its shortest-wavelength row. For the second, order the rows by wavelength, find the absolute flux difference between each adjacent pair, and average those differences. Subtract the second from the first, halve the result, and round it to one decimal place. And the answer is -0.8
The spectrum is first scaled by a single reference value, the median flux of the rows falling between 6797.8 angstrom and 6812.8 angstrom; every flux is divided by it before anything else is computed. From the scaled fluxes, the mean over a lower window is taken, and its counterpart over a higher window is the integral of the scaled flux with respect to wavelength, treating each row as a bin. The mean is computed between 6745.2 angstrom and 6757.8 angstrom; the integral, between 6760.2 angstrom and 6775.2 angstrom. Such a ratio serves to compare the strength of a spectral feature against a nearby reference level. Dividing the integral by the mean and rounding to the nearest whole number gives 15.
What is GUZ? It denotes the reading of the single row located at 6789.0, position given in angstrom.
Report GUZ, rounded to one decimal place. 54.9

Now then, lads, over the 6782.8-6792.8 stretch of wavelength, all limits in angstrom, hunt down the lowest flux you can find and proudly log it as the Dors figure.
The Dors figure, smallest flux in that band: 54.7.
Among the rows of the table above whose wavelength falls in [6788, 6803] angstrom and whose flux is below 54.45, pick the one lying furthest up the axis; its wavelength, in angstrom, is 6801.5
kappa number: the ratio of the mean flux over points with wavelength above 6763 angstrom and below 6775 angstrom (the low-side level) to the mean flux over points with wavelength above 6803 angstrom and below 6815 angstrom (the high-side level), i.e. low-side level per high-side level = 1.00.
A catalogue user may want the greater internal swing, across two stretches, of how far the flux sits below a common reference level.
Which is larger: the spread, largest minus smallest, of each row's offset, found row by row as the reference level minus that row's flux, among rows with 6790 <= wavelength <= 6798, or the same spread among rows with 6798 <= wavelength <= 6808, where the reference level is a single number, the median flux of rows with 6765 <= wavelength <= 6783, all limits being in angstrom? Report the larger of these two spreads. 2.60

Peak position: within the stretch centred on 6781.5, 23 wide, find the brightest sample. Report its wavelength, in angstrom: 6791.5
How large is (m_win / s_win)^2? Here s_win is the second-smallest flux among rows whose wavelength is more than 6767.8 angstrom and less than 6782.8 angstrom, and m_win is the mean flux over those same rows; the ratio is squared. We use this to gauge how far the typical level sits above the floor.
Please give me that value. 1.012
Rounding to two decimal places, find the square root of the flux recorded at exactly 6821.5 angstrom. 7.34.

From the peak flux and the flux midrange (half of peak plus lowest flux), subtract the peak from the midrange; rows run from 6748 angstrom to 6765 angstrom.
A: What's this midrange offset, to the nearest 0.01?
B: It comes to -1.15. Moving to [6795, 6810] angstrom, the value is -1.15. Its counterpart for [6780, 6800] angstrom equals -1.30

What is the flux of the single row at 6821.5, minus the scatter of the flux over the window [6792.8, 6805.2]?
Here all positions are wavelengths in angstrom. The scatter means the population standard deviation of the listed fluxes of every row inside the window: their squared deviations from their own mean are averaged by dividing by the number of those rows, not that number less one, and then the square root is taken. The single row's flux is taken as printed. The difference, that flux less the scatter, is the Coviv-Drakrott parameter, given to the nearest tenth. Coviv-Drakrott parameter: 53.4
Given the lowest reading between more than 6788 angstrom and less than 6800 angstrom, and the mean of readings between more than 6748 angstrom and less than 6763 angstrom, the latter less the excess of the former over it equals 55.9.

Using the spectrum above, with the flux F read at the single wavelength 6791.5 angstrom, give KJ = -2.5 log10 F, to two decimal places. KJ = -4.38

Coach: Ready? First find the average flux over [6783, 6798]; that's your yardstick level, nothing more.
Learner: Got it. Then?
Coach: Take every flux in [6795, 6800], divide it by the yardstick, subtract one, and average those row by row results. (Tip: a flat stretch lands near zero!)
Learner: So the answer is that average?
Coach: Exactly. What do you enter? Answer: -0.014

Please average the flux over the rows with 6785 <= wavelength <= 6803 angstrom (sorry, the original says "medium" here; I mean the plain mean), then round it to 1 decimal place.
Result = 55.0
